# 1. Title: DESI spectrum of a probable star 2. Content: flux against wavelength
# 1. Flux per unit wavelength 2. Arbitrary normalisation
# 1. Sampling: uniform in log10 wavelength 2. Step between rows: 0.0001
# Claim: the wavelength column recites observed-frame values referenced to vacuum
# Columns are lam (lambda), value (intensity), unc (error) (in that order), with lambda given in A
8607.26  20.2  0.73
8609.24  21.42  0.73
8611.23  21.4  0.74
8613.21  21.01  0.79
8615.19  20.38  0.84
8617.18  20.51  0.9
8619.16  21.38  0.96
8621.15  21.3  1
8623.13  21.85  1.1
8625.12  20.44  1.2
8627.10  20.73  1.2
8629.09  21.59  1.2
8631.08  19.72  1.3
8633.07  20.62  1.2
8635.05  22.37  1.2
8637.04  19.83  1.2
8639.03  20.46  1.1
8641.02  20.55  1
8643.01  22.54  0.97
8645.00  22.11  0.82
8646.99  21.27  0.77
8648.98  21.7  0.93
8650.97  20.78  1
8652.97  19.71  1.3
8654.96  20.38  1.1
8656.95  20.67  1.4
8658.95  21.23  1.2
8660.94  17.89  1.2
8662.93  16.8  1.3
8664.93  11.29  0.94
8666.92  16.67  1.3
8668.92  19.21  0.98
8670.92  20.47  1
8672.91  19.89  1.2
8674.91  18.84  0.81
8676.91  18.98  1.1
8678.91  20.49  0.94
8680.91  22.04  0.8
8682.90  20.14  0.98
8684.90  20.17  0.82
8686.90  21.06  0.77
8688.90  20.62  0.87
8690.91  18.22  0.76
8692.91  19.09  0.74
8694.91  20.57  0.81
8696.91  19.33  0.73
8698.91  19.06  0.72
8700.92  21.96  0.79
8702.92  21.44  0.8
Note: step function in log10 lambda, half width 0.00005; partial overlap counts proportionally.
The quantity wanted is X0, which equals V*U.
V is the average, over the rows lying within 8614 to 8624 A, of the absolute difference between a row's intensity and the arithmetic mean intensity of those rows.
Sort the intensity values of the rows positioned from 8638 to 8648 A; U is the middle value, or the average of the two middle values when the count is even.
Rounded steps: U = 21.3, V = 0.5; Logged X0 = 11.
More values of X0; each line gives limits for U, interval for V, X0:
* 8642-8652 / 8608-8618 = 9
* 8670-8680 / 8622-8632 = 14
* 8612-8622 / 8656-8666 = 59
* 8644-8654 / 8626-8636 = 17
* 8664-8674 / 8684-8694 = 18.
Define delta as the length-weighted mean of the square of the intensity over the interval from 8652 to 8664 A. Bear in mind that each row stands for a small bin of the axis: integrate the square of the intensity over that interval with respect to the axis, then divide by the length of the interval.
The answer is 379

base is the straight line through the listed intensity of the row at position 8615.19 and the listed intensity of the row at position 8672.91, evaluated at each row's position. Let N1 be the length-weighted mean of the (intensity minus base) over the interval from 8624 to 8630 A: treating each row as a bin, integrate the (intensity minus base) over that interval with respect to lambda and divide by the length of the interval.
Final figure 0.65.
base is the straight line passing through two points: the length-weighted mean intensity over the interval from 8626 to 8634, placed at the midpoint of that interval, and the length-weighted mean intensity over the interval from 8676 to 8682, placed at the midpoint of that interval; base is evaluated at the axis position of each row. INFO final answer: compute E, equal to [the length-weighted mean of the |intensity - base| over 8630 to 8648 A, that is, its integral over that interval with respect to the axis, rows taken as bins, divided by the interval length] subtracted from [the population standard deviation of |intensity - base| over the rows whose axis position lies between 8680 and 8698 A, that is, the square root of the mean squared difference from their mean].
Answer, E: -0.1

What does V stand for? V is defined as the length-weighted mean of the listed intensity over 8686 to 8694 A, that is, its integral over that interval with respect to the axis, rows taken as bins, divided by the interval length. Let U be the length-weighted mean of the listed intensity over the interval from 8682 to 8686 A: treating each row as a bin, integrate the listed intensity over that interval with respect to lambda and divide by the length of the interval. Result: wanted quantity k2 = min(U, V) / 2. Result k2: 9.9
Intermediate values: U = 20.2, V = 19.7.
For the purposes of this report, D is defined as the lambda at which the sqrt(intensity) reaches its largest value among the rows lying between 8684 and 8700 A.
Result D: 8686.90 A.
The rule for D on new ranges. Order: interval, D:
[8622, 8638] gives 8635.05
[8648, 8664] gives 8648.98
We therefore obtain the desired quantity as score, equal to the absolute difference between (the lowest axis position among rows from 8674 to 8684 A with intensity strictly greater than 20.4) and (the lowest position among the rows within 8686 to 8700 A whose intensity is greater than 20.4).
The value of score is 8.0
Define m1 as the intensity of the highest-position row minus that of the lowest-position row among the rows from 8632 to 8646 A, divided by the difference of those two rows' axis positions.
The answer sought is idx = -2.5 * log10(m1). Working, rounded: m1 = 0.12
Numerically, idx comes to 2.26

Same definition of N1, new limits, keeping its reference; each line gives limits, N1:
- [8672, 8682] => 0.20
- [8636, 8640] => -0.02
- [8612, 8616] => 0.36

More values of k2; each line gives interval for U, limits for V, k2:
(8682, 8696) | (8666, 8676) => 9.5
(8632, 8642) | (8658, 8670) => 8.6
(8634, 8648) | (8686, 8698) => 9.9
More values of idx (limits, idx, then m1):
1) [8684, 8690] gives 2.37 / 0.11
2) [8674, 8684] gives 1.97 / 0.16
